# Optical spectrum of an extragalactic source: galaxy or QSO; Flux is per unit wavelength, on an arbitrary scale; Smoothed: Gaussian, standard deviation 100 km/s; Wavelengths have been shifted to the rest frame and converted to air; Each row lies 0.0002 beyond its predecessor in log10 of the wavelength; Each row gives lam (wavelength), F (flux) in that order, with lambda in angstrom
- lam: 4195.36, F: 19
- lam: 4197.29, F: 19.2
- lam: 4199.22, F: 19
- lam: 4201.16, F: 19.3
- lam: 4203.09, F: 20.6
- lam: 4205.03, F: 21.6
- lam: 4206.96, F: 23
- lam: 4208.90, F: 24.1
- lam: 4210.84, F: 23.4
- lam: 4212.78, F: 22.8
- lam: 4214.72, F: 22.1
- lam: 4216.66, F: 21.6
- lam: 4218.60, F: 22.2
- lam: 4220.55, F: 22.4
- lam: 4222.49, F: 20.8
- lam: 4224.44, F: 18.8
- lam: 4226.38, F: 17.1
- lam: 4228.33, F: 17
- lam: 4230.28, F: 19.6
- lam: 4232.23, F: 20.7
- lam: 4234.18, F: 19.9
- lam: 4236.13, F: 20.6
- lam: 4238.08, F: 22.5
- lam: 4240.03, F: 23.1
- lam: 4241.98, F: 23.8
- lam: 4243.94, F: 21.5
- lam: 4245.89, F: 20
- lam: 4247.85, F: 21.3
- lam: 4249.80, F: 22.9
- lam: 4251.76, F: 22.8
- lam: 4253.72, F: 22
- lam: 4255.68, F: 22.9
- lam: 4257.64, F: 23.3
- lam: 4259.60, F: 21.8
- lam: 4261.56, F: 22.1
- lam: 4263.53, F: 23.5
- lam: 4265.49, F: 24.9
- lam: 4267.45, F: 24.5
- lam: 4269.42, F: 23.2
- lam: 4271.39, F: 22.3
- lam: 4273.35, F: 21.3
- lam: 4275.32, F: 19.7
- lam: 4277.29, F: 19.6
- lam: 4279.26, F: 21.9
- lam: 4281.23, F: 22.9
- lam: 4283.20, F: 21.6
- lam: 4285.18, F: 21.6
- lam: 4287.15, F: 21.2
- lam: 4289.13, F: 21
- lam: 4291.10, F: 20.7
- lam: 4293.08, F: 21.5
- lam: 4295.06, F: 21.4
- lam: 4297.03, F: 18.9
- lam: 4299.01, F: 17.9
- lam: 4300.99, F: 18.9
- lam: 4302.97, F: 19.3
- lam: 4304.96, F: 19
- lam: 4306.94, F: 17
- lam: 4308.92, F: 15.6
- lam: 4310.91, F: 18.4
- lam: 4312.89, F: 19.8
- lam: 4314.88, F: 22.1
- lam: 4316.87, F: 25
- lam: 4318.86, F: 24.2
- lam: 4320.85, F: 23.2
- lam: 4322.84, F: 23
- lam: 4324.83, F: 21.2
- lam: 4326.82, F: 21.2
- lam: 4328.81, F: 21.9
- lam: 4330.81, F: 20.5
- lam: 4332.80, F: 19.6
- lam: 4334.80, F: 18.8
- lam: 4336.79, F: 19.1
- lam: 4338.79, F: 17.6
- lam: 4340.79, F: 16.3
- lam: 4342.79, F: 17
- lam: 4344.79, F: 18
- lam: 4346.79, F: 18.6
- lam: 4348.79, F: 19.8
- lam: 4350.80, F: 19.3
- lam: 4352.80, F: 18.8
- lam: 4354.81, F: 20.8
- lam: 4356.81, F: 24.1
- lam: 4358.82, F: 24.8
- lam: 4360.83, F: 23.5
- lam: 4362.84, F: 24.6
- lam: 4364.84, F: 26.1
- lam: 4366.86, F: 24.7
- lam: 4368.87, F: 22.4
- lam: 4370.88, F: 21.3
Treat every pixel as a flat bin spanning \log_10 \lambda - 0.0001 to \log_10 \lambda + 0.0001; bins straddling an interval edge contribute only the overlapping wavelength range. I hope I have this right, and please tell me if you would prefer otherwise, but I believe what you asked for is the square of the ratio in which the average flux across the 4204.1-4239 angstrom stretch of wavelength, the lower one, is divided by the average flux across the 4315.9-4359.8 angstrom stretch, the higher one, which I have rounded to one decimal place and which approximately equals 1.1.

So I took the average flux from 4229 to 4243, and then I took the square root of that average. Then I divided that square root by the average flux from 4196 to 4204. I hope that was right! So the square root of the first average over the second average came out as 0.237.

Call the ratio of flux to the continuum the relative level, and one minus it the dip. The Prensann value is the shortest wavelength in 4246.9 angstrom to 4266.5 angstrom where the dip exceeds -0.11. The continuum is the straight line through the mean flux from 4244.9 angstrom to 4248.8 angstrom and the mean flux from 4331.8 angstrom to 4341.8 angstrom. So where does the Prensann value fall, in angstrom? 4247.85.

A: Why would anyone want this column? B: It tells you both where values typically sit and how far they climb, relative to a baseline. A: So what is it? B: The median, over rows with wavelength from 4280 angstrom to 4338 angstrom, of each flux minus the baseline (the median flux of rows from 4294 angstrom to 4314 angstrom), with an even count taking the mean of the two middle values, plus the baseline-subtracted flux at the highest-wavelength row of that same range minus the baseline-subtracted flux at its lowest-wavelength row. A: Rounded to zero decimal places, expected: -2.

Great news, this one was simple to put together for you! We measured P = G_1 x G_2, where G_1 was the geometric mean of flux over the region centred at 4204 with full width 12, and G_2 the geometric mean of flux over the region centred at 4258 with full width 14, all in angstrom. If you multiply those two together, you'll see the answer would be 479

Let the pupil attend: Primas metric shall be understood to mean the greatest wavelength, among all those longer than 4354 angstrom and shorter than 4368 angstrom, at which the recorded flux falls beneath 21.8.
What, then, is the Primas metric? 4354.81 angstrom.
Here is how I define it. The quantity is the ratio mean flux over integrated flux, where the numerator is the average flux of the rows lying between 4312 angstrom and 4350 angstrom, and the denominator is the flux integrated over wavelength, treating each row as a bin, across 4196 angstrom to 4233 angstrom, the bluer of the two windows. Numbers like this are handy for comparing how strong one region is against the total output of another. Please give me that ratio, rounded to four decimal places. 0.0265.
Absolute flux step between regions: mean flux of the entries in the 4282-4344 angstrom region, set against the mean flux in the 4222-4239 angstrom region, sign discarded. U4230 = 0.5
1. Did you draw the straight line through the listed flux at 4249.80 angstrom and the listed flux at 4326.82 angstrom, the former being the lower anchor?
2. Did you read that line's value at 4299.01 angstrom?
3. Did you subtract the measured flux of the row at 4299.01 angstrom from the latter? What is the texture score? 3.9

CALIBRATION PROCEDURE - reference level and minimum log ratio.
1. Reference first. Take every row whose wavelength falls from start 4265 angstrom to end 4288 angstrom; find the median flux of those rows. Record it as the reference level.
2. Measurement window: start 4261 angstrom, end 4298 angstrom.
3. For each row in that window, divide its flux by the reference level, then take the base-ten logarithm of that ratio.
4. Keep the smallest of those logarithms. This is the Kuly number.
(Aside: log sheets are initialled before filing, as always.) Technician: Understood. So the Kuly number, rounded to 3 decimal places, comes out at -0.061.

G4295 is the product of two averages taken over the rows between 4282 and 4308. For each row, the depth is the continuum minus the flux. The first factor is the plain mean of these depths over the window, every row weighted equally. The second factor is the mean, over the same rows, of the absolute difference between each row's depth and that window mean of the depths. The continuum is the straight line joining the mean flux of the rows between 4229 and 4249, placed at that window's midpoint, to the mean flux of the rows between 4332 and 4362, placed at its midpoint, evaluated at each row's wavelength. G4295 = 0.6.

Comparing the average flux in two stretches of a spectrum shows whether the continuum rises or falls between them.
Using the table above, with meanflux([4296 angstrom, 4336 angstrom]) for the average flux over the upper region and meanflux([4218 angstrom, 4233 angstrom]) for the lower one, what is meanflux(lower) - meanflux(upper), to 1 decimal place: -0.5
